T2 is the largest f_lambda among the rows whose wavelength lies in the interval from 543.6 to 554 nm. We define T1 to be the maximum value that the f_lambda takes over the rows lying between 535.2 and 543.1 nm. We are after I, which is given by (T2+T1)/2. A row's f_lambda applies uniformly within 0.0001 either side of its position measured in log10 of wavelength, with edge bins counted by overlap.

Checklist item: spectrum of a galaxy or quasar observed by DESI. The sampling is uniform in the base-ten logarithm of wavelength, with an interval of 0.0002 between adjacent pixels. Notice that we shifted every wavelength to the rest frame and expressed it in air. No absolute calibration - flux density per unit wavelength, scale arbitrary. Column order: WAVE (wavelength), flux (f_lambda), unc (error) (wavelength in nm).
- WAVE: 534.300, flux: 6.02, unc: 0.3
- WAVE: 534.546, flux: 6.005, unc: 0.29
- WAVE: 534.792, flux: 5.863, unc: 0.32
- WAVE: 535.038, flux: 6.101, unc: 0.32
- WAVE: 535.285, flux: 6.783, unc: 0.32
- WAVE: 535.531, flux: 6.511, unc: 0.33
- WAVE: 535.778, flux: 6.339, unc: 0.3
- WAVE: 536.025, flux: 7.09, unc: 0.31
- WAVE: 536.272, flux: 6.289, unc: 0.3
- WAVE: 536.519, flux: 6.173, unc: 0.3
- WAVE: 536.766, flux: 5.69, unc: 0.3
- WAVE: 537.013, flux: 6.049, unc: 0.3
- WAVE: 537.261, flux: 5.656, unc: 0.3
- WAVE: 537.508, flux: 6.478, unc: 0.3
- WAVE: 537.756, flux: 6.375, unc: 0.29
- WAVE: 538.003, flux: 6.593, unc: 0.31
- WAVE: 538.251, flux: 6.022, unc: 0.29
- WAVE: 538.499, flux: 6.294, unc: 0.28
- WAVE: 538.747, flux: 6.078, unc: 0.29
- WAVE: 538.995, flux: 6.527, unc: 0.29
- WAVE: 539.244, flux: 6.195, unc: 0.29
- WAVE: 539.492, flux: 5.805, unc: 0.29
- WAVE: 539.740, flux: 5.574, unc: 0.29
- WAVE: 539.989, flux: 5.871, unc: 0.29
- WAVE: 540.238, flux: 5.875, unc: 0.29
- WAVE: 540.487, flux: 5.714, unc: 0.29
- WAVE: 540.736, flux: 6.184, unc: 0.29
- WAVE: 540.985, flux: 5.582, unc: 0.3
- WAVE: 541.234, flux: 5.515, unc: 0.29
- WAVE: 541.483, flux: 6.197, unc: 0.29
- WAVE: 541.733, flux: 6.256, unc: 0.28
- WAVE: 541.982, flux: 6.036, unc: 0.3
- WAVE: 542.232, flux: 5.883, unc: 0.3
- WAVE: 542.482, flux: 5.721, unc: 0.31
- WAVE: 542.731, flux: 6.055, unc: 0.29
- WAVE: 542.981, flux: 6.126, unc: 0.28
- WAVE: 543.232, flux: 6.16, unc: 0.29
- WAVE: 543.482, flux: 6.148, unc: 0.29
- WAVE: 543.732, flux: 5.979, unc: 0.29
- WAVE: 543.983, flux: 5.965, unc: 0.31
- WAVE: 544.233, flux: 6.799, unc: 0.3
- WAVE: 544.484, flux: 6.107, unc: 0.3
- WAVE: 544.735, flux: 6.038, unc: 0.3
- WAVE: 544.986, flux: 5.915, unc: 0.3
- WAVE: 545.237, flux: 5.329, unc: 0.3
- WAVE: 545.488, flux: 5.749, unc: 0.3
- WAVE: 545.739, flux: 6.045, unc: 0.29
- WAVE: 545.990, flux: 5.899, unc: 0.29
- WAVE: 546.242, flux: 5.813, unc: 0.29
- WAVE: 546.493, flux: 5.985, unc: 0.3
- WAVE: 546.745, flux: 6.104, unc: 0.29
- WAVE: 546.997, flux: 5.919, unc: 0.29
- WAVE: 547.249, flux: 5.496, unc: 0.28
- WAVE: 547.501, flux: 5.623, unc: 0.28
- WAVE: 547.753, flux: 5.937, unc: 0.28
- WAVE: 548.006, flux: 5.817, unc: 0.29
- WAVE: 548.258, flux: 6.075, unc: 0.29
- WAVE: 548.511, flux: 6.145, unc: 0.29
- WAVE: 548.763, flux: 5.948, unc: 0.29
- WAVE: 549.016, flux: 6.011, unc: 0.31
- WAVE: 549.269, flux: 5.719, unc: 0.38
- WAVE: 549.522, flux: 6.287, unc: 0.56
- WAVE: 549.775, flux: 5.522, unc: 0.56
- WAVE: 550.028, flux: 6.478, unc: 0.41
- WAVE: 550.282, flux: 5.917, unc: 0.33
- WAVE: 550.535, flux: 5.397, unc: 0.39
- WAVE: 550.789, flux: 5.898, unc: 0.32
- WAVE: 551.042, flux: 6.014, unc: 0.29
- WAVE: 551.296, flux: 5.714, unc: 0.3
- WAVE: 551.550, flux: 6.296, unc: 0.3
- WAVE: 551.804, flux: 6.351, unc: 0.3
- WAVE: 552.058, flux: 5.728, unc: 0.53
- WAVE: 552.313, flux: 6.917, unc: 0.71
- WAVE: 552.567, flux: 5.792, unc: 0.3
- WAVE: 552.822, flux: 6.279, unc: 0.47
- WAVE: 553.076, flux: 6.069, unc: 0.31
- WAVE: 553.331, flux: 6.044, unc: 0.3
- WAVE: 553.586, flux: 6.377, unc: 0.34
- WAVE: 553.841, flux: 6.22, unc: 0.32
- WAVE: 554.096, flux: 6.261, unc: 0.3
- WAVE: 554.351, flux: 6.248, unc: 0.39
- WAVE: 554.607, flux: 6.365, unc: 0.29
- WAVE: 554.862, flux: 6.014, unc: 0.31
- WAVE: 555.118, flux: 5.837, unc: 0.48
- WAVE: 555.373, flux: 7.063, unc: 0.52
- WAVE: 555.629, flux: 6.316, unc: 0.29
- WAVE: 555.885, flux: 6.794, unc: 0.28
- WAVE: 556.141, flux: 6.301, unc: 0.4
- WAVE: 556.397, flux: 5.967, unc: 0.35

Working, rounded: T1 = 7.09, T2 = 6.917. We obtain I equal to 7.0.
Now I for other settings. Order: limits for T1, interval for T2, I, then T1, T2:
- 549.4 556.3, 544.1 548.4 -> 6.9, 7.063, 6.799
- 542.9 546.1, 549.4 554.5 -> 6.9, 6.799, 6.917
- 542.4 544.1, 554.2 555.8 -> 6.6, 6.16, 7.063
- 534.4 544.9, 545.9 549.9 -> 6.7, 7.09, 6.287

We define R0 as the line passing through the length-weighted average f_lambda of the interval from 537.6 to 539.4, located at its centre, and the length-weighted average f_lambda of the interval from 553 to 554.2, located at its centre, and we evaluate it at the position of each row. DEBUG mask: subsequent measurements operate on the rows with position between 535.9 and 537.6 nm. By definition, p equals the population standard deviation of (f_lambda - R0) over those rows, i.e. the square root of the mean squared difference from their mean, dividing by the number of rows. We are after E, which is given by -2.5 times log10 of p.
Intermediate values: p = 0.45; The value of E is 0.86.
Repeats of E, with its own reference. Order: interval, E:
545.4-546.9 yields 2.24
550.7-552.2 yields 1.50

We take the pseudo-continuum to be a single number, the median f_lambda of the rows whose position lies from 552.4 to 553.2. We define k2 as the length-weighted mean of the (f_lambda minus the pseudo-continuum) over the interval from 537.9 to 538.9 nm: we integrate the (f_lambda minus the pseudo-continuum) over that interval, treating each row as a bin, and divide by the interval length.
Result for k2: 0.18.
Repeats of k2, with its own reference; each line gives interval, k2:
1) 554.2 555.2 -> 0.06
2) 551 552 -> 0.01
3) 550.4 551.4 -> -0.31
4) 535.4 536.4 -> 0.49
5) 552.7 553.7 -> 0.12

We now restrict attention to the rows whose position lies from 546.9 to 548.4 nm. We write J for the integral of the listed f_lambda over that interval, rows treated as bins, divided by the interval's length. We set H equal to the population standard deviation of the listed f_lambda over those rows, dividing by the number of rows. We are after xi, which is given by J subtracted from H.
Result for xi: -5.61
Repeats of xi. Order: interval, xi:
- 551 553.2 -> -5.77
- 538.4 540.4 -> -5.73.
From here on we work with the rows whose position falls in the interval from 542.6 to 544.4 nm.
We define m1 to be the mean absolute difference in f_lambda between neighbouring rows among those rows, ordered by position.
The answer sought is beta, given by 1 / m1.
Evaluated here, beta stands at 5.3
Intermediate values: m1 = 0.19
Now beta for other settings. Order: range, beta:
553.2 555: 5.9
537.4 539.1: 3.3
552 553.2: 1.3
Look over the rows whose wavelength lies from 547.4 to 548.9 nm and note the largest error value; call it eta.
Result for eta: 0.290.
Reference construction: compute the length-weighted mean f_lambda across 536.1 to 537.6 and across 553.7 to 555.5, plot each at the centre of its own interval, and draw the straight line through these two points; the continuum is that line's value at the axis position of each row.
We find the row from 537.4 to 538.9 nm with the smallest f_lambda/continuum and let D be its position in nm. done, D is 538.251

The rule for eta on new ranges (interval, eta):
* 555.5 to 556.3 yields 0.400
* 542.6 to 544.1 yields 0.310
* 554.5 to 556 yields 0.520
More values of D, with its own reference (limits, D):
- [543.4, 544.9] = 543.983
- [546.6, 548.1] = 547.249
